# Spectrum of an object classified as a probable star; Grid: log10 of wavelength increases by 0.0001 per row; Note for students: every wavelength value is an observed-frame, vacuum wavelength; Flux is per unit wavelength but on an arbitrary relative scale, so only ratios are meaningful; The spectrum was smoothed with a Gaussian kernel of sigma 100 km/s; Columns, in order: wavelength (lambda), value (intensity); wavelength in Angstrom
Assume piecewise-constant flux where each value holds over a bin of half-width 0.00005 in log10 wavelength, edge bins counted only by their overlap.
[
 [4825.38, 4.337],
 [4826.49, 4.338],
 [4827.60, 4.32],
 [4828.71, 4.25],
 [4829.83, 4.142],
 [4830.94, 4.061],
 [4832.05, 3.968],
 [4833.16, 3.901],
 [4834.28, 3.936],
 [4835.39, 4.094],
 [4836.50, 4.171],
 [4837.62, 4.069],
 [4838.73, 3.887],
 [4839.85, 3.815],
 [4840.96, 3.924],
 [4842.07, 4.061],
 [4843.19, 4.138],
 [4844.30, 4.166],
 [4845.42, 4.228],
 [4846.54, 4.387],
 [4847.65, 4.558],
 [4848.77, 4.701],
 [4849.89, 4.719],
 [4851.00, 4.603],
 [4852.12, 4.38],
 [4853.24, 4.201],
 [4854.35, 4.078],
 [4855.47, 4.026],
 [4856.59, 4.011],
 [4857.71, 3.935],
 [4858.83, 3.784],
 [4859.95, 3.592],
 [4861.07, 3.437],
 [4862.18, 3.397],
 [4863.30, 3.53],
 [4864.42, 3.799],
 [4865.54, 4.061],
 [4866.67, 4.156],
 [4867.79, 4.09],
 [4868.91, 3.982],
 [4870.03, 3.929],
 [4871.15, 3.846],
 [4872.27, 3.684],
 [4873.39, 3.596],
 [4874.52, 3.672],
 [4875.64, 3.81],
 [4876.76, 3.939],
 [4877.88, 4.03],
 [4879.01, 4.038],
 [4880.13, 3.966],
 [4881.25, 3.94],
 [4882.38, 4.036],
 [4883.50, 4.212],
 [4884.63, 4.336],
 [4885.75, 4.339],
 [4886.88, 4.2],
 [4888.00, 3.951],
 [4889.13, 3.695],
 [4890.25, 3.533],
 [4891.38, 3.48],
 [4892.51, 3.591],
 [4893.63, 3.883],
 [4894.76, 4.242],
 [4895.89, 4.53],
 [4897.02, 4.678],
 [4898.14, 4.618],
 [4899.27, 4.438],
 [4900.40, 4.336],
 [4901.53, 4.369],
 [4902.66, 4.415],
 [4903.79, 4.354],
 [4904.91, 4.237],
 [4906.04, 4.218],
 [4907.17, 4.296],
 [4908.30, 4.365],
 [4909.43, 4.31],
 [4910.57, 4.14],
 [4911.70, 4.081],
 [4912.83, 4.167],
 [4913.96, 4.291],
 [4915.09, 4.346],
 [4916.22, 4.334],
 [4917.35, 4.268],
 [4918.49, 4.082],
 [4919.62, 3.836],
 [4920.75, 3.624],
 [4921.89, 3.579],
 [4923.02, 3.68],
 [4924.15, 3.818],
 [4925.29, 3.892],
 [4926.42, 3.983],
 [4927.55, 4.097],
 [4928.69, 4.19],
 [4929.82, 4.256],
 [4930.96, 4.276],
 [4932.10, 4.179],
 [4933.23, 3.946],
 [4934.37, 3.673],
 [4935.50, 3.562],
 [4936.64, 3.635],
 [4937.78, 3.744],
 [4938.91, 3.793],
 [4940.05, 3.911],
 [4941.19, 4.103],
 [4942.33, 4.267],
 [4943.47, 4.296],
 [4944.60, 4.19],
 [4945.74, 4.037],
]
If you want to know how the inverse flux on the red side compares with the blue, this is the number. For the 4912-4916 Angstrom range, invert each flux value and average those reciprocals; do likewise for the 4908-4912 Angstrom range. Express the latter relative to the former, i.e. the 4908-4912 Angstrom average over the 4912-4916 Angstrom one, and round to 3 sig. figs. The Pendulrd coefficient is 1.01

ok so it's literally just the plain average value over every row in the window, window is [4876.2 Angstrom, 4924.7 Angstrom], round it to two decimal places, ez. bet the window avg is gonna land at 4.11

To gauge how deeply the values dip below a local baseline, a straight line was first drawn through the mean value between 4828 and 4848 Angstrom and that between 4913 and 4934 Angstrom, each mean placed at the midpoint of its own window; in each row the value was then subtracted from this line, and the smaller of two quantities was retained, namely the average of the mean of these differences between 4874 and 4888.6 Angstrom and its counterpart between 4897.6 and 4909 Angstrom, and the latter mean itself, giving -0.313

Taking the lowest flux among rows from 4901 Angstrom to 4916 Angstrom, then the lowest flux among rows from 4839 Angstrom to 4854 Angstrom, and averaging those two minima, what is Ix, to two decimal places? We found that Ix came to 3.95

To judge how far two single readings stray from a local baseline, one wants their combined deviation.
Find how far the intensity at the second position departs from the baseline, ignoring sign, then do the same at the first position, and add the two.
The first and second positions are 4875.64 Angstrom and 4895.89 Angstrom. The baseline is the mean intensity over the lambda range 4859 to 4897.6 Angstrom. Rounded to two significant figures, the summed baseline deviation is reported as 0.72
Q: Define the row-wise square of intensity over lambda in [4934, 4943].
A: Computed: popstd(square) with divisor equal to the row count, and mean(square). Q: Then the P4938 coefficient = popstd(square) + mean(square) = 16.6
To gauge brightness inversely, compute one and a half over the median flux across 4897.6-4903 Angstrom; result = 0.34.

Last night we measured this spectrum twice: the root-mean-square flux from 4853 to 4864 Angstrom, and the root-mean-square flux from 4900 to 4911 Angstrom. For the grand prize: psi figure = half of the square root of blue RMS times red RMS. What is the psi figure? 2.02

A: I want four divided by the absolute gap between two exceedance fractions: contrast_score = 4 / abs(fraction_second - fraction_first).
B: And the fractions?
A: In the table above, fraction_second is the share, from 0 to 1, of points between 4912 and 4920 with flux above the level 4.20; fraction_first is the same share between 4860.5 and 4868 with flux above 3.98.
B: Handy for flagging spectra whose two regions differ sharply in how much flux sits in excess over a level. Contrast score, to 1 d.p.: 28.0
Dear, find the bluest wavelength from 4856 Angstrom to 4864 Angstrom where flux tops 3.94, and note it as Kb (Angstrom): 4856.59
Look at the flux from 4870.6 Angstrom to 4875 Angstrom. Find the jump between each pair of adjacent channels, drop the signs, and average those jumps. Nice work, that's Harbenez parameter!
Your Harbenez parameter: 0.109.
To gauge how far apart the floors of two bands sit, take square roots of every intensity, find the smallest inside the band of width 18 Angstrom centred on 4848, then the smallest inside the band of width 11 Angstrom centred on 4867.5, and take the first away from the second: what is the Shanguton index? -0.11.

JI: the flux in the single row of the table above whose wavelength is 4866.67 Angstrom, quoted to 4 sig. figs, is 4.156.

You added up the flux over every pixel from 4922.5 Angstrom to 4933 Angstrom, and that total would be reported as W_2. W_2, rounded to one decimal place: 36.4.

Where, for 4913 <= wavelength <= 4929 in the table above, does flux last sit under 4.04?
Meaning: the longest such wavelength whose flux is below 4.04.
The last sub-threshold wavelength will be 4926.42 Angstrom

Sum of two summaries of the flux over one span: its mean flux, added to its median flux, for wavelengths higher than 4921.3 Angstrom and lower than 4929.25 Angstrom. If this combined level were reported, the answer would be 7.8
